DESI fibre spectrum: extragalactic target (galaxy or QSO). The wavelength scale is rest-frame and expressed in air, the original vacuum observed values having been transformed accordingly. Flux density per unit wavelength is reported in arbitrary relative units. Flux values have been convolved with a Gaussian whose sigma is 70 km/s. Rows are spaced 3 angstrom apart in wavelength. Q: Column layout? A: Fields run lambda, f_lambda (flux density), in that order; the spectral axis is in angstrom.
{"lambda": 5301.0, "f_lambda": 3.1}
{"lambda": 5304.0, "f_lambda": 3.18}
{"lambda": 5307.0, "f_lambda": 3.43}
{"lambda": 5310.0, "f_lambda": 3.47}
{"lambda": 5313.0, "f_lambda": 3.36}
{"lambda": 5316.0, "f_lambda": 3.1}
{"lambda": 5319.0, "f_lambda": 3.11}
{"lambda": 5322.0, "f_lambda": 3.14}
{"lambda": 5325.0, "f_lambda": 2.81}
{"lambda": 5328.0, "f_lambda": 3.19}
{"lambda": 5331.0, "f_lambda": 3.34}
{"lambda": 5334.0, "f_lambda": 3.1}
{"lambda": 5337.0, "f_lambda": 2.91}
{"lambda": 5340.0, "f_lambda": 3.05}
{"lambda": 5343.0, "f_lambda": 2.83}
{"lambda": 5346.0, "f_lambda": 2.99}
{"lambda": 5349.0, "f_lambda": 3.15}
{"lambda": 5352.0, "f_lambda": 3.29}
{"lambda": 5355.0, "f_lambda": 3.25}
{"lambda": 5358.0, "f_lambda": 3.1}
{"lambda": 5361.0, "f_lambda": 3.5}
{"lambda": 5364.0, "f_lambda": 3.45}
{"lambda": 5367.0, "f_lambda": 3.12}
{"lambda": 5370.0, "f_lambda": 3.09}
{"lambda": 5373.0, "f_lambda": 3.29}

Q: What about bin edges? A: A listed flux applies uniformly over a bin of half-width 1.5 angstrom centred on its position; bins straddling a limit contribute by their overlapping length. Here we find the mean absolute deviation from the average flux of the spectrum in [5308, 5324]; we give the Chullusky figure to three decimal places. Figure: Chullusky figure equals 0.143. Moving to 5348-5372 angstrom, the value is 0.129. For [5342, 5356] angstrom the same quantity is 0.154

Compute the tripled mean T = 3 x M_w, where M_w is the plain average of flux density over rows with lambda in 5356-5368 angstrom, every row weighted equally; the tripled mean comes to 9.9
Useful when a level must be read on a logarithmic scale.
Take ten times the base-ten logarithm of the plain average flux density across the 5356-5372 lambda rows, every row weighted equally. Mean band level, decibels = 5.12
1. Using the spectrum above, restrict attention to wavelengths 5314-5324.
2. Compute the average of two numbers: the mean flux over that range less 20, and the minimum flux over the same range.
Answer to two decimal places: -6.89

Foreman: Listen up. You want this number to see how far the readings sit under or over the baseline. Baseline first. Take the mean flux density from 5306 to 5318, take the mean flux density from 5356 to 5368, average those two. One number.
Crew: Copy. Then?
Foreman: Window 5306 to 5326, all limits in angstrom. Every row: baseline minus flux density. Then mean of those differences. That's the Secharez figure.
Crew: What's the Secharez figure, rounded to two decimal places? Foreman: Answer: 0.11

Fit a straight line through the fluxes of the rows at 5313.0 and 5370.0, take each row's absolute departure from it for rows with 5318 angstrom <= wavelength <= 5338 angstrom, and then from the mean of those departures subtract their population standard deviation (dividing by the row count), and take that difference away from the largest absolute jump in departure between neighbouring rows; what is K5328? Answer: 0.31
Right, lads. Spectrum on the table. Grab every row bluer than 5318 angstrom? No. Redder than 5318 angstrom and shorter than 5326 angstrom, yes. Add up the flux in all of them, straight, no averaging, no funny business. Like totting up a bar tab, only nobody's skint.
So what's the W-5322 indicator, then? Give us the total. 9.1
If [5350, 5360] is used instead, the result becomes 9.6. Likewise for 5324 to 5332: 9.3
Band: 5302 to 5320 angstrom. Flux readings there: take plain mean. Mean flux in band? 3.27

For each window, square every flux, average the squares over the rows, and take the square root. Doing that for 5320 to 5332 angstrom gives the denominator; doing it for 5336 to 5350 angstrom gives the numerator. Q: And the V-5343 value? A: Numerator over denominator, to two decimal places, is 0.96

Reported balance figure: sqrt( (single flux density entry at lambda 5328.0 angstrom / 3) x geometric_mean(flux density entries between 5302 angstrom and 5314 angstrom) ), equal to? 1.89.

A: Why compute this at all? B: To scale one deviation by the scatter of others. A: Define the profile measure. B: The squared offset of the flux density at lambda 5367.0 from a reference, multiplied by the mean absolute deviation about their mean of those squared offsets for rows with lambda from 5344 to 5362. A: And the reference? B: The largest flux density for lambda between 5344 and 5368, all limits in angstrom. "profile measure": 0.0105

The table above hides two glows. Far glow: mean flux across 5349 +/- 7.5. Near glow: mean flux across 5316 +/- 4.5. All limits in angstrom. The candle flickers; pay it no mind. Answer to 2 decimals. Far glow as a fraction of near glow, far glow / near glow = 0.97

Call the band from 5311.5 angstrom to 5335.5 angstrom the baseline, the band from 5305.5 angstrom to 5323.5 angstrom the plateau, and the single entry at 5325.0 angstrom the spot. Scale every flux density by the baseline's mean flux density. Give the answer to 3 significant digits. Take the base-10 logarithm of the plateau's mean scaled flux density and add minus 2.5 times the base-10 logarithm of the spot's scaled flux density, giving 0.139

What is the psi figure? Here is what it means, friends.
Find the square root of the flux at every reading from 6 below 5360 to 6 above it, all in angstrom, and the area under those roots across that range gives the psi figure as 21.9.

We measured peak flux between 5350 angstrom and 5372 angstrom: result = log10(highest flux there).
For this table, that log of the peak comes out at 0.54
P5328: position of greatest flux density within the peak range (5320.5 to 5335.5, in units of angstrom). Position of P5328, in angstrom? 5331.0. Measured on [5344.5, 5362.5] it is 5361.0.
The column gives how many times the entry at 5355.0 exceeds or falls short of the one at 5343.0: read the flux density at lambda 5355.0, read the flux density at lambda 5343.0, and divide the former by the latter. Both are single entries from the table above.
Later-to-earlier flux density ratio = 1.15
